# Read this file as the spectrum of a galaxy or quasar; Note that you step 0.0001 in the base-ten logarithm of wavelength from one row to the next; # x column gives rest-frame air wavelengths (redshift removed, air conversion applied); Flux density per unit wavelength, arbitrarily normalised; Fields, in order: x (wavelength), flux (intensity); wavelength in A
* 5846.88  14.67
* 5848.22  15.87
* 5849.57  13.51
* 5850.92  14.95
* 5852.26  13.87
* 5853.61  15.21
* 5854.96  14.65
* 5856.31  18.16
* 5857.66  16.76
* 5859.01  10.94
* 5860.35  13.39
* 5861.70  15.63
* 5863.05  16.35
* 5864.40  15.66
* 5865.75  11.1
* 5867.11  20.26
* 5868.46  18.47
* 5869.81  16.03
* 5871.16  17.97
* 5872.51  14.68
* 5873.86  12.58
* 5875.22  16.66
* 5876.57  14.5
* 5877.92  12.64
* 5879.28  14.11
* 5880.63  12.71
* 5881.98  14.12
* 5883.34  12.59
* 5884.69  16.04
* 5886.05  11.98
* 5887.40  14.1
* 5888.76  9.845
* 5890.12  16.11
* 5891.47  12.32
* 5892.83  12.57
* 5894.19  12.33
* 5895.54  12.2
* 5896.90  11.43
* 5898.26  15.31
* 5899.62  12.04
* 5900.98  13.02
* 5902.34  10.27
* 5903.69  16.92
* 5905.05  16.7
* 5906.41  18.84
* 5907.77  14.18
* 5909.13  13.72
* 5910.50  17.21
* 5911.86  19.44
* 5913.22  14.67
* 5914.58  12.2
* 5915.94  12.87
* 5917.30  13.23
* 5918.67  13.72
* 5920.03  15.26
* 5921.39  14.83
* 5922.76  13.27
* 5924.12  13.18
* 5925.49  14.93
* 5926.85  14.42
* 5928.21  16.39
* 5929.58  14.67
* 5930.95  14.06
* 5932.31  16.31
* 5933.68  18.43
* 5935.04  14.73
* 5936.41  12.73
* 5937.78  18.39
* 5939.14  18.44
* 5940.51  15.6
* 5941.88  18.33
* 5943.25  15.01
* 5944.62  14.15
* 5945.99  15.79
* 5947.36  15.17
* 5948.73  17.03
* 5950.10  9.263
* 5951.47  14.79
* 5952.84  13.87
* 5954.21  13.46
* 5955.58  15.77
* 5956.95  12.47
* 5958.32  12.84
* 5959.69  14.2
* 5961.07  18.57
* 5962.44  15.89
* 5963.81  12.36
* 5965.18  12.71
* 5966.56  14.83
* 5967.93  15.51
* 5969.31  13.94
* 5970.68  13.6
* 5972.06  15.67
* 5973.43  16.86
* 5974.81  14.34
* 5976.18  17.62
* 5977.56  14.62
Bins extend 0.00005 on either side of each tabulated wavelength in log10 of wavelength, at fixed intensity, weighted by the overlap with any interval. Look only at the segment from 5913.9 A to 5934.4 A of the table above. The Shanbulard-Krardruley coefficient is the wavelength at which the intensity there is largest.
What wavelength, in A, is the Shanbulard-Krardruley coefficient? 5933.68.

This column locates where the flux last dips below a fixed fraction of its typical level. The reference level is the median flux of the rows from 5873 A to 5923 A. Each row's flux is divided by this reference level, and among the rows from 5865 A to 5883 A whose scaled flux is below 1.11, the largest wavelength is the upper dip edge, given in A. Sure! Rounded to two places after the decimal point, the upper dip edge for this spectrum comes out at 5881.98 A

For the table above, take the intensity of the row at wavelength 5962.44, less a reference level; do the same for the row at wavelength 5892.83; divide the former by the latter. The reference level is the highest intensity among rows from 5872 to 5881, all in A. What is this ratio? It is 0.2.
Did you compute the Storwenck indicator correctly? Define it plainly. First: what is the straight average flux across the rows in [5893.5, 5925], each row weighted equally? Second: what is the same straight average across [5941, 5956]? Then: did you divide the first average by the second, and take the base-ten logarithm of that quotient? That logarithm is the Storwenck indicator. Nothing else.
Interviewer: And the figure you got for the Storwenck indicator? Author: -0.017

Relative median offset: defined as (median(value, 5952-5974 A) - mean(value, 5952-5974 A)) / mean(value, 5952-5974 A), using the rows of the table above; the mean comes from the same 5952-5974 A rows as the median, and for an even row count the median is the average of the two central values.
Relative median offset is -0.032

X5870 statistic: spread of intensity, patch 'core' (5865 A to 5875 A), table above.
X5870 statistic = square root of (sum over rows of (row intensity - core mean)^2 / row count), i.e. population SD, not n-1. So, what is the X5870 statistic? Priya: 3.1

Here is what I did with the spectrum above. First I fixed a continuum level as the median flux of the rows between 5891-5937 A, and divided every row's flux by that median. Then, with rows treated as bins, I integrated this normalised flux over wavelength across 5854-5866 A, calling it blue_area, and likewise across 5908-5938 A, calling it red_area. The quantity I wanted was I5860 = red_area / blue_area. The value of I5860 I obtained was 2.50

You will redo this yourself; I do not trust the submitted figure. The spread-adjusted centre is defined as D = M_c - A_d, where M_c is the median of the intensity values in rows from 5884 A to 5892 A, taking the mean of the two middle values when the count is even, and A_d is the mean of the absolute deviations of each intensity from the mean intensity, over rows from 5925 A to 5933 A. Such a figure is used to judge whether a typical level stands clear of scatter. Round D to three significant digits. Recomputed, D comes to 12.4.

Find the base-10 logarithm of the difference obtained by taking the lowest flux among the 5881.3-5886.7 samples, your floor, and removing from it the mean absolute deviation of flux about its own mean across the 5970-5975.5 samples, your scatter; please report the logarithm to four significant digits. 1.035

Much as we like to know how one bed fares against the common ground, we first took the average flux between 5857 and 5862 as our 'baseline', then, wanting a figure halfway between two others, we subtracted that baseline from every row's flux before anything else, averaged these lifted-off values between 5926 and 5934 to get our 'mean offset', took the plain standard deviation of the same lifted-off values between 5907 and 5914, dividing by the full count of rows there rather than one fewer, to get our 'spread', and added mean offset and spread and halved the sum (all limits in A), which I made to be 1.8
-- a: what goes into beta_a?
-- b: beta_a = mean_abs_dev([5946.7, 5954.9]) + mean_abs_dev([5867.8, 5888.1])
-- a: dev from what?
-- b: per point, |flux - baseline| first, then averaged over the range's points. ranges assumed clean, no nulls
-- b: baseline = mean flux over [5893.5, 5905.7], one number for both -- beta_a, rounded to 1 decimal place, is 3.8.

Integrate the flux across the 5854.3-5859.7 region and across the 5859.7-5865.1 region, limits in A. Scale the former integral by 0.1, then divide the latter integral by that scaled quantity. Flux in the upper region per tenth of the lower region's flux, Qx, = 10.1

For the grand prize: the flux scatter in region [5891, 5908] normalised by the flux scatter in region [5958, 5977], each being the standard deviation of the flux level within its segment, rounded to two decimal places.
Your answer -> 1.34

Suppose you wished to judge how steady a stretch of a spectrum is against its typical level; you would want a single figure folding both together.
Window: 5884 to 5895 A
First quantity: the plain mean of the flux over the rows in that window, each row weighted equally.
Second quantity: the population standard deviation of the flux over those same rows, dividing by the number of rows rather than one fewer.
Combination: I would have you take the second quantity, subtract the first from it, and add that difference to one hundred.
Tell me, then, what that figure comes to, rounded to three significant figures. 88.8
